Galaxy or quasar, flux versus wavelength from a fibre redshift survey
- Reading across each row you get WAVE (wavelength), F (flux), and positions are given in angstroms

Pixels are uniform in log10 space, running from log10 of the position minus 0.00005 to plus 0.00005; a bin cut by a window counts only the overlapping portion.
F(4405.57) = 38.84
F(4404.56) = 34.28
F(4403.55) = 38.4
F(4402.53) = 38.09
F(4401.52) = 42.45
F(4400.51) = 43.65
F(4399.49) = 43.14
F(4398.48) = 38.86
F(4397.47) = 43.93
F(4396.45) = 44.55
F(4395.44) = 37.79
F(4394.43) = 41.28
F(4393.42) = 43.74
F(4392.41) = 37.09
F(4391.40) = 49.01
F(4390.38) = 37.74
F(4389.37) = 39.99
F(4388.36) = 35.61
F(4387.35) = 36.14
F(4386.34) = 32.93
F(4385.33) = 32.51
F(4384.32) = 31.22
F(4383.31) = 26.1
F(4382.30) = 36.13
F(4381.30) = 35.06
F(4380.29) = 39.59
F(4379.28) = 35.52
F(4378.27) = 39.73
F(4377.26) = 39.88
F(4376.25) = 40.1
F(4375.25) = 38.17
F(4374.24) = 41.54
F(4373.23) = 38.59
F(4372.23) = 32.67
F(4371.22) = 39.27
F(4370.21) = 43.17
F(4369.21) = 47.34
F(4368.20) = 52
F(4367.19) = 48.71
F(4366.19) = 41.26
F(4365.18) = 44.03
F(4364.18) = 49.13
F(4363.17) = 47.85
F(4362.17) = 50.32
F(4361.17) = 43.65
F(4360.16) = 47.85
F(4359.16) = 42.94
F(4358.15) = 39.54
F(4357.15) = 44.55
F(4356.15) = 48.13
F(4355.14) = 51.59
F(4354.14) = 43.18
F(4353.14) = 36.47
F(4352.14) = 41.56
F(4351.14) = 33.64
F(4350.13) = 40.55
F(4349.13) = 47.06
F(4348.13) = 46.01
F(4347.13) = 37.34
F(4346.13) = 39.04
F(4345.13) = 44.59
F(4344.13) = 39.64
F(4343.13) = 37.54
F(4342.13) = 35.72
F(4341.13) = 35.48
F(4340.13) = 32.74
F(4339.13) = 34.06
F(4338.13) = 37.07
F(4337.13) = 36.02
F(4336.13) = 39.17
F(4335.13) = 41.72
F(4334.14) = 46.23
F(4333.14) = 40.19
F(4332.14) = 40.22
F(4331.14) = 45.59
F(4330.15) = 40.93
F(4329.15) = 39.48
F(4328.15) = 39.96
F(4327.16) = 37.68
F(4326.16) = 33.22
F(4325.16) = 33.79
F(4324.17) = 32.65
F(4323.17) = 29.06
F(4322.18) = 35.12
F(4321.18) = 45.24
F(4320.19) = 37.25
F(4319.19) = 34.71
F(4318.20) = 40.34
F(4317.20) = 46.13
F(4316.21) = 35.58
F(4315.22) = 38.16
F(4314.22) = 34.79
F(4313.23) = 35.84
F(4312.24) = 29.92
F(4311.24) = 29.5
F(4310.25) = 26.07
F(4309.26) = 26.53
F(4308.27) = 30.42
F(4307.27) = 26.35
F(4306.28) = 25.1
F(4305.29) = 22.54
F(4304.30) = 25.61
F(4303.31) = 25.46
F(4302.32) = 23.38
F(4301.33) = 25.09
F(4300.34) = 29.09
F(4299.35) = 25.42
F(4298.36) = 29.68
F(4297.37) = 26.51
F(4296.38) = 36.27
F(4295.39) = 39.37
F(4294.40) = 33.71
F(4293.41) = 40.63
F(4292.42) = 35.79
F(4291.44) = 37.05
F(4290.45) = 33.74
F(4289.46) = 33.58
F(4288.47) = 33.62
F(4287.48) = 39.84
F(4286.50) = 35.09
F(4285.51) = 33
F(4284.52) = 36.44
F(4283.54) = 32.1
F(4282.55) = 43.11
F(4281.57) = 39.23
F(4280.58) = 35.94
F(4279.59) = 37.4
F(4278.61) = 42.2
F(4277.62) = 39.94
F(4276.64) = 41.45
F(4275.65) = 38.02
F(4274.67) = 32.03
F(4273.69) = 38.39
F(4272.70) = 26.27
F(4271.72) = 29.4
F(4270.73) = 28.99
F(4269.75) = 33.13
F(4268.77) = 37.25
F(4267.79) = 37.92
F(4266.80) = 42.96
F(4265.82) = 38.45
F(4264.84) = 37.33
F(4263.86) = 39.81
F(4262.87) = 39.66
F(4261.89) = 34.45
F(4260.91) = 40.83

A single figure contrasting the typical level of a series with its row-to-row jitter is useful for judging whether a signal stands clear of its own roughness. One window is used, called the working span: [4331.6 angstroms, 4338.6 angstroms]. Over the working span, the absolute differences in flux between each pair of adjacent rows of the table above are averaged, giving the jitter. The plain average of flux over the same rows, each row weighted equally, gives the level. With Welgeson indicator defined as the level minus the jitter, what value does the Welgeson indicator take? 37.2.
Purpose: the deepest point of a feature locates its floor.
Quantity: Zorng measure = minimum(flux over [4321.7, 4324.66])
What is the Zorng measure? 29.06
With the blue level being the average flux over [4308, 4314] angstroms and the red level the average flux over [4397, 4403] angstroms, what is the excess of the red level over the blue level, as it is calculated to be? 12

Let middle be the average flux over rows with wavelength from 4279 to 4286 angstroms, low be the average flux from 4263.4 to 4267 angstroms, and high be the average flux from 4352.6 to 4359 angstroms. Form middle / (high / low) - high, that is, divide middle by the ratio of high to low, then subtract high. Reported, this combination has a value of -11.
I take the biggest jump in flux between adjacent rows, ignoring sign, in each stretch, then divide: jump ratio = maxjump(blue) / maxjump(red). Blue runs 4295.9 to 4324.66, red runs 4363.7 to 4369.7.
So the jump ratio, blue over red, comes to 1.42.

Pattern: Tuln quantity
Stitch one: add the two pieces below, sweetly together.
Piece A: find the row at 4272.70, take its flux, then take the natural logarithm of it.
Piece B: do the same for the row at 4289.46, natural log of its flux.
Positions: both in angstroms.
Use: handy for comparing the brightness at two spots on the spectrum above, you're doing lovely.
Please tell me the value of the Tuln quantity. 6.8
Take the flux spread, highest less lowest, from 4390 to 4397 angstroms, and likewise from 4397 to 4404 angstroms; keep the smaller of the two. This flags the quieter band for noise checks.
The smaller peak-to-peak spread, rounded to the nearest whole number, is 6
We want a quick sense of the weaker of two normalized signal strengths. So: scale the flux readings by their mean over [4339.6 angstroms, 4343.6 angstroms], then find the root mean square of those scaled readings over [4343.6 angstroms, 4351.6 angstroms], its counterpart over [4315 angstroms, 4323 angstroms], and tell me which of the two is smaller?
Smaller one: 1.11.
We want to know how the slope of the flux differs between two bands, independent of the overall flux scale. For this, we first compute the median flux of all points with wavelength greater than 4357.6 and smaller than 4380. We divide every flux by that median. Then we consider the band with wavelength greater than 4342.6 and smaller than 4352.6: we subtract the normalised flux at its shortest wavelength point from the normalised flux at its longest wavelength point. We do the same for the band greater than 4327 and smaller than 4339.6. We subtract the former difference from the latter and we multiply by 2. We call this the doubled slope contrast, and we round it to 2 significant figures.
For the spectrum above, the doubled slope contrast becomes -0.36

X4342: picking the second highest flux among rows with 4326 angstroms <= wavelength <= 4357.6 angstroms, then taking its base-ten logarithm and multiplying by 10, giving 16.8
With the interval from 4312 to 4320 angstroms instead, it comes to 16.1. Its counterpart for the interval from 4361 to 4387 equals 17.0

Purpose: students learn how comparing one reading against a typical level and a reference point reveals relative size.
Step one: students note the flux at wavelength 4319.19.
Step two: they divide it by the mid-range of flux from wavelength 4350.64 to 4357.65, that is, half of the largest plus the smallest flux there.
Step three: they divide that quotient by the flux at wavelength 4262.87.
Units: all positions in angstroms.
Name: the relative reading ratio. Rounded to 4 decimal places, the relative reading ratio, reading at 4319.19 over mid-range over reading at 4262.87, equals 0.0205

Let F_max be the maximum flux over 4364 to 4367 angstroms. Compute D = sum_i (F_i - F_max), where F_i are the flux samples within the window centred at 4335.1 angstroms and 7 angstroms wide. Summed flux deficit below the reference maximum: -63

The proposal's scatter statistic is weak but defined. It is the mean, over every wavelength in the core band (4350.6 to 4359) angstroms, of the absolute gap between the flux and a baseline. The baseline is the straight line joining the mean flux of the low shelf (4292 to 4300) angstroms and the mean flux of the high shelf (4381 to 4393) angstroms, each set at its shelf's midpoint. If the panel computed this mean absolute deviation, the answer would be 7.7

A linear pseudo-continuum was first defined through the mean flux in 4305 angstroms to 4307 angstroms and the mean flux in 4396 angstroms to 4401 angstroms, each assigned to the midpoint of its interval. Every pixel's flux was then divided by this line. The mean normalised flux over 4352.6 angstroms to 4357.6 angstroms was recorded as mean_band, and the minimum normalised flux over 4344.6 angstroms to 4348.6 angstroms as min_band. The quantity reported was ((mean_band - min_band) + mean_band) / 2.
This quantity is 0.7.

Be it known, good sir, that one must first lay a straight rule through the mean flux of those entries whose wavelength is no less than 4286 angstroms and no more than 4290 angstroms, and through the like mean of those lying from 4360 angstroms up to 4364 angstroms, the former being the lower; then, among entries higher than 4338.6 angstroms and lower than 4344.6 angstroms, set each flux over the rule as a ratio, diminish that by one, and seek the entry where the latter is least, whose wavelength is 4340.13 angstroms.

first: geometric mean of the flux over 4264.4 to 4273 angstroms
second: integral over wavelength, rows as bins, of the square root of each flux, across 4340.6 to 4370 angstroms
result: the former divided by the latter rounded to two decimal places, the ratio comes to 0.18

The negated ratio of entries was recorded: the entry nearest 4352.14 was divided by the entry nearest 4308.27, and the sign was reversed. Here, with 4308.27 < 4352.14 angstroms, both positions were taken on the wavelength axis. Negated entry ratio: -1.37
